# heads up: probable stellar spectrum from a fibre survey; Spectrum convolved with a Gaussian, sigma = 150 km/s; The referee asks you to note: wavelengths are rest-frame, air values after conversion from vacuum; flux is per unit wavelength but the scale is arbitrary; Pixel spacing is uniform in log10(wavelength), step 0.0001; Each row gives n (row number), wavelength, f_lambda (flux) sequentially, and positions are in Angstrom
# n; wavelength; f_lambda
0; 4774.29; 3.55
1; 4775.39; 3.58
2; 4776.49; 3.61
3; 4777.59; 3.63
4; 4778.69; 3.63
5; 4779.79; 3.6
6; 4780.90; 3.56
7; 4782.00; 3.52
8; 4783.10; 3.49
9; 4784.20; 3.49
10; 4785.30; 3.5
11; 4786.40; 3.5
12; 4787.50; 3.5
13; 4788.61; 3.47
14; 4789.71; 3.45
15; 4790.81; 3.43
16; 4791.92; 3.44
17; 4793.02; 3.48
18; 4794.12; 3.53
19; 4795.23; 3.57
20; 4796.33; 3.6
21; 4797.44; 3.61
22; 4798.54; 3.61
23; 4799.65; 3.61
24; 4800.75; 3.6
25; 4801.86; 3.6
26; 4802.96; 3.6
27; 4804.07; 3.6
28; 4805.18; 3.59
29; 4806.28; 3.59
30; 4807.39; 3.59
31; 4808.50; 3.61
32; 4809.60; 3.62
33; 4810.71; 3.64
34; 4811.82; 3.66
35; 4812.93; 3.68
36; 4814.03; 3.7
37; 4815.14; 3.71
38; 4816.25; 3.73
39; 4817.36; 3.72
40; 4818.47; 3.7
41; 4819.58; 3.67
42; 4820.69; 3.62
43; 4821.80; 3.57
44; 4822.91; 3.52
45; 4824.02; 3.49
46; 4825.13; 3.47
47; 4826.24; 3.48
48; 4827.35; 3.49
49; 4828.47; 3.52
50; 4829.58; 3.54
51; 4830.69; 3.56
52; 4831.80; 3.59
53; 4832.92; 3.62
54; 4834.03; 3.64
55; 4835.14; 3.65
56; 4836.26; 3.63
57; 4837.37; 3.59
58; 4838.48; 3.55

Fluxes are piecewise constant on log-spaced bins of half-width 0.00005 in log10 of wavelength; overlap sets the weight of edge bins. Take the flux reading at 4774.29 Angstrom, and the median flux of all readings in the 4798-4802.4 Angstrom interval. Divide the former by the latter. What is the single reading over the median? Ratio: 0.985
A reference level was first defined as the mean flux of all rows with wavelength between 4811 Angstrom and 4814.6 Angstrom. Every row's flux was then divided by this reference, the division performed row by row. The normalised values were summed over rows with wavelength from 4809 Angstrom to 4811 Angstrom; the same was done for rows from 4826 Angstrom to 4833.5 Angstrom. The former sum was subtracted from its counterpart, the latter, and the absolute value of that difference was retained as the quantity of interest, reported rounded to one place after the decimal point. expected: 4.8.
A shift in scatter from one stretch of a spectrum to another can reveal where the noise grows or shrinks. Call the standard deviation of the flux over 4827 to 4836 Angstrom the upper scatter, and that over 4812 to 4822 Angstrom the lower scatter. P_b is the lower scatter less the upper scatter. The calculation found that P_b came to -0.006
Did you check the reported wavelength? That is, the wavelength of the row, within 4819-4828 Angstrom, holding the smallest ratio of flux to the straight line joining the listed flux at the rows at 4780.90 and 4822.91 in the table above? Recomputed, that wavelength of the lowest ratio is 4825.13 Angstrom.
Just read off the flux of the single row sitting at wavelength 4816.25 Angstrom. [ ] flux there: 3.73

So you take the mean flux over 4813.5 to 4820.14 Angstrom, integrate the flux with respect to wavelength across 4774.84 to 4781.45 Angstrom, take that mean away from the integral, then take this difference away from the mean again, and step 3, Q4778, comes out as -16.4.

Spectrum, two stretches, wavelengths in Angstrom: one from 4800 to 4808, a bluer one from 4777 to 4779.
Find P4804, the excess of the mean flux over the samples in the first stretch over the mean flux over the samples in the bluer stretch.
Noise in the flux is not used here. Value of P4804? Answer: -0.03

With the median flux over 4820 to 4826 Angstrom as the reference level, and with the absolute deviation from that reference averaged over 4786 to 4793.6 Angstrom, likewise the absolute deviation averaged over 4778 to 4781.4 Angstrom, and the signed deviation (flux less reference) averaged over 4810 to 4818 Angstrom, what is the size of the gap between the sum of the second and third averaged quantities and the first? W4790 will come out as 0.20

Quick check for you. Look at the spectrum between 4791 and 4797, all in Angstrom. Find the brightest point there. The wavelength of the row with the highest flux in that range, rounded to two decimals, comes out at 4796.33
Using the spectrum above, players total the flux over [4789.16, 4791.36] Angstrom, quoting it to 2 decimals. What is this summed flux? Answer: 6.88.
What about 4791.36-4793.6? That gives 6.92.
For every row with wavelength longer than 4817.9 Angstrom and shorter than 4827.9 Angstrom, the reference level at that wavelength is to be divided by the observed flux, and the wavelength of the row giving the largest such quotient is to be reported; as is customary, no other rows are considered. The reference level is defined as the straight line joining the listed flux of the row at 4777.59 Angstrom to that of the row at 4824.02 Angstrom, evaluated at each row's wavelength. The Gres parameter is 4825.13 Angstrom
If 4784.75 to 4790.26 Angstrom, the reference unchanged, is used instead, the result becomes 4789.71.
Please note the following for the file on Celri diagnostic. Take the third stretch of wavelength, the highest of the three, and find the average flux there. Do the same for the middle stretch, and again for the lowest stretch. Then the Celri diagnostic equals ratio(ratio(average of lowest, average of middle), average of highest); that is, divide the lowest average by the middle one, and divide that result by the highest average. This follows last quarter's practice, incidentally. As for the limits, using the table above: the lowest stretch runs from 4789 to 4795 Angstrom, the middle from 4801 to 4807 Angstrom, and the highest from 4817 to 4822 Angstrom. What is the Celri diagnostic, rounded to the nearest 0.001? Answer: 0.264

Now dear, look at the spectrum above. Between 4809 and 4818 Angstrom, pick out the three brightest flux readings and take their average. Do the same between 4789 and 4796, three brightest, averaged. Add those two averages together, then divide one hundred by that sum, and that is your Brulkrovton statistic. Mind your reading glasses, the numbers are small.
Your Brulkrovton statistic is 13.8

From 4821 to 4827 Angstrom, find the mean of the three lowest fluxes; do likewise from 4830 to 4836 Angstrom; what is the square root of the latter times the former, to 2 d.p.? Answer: 3.53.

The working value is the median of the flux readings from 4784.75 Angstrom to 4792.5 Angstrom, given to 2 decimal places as 3.47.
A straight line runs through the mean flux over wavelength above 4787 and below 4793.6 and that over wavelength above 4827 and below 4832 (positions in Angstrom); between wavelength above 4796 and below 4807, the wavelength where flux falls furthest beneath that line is 4806.28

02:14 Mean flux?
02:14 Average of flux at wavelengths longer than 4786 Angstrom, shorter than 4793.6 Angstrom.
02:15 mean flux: 3.47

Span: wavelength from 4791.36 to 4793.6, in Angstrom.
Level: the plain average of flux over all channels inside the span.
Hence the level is 3.46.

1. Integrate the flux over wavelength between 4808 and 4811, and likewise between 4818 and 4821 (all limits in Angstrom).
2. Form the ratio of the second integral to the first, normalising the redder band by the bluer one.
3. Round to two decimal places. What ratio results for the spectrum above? 1.01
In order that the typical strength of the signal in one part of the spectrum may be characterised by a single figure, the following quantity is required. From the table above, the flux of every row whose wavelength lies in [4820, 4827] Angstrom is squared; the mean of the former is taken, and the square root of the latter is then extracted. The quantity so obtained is 3.53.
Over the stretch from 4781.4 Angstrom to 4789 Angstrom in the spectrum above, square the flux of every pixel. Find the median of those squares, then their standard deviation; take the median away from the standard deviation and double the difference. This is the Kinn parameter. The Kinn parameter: -24.3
